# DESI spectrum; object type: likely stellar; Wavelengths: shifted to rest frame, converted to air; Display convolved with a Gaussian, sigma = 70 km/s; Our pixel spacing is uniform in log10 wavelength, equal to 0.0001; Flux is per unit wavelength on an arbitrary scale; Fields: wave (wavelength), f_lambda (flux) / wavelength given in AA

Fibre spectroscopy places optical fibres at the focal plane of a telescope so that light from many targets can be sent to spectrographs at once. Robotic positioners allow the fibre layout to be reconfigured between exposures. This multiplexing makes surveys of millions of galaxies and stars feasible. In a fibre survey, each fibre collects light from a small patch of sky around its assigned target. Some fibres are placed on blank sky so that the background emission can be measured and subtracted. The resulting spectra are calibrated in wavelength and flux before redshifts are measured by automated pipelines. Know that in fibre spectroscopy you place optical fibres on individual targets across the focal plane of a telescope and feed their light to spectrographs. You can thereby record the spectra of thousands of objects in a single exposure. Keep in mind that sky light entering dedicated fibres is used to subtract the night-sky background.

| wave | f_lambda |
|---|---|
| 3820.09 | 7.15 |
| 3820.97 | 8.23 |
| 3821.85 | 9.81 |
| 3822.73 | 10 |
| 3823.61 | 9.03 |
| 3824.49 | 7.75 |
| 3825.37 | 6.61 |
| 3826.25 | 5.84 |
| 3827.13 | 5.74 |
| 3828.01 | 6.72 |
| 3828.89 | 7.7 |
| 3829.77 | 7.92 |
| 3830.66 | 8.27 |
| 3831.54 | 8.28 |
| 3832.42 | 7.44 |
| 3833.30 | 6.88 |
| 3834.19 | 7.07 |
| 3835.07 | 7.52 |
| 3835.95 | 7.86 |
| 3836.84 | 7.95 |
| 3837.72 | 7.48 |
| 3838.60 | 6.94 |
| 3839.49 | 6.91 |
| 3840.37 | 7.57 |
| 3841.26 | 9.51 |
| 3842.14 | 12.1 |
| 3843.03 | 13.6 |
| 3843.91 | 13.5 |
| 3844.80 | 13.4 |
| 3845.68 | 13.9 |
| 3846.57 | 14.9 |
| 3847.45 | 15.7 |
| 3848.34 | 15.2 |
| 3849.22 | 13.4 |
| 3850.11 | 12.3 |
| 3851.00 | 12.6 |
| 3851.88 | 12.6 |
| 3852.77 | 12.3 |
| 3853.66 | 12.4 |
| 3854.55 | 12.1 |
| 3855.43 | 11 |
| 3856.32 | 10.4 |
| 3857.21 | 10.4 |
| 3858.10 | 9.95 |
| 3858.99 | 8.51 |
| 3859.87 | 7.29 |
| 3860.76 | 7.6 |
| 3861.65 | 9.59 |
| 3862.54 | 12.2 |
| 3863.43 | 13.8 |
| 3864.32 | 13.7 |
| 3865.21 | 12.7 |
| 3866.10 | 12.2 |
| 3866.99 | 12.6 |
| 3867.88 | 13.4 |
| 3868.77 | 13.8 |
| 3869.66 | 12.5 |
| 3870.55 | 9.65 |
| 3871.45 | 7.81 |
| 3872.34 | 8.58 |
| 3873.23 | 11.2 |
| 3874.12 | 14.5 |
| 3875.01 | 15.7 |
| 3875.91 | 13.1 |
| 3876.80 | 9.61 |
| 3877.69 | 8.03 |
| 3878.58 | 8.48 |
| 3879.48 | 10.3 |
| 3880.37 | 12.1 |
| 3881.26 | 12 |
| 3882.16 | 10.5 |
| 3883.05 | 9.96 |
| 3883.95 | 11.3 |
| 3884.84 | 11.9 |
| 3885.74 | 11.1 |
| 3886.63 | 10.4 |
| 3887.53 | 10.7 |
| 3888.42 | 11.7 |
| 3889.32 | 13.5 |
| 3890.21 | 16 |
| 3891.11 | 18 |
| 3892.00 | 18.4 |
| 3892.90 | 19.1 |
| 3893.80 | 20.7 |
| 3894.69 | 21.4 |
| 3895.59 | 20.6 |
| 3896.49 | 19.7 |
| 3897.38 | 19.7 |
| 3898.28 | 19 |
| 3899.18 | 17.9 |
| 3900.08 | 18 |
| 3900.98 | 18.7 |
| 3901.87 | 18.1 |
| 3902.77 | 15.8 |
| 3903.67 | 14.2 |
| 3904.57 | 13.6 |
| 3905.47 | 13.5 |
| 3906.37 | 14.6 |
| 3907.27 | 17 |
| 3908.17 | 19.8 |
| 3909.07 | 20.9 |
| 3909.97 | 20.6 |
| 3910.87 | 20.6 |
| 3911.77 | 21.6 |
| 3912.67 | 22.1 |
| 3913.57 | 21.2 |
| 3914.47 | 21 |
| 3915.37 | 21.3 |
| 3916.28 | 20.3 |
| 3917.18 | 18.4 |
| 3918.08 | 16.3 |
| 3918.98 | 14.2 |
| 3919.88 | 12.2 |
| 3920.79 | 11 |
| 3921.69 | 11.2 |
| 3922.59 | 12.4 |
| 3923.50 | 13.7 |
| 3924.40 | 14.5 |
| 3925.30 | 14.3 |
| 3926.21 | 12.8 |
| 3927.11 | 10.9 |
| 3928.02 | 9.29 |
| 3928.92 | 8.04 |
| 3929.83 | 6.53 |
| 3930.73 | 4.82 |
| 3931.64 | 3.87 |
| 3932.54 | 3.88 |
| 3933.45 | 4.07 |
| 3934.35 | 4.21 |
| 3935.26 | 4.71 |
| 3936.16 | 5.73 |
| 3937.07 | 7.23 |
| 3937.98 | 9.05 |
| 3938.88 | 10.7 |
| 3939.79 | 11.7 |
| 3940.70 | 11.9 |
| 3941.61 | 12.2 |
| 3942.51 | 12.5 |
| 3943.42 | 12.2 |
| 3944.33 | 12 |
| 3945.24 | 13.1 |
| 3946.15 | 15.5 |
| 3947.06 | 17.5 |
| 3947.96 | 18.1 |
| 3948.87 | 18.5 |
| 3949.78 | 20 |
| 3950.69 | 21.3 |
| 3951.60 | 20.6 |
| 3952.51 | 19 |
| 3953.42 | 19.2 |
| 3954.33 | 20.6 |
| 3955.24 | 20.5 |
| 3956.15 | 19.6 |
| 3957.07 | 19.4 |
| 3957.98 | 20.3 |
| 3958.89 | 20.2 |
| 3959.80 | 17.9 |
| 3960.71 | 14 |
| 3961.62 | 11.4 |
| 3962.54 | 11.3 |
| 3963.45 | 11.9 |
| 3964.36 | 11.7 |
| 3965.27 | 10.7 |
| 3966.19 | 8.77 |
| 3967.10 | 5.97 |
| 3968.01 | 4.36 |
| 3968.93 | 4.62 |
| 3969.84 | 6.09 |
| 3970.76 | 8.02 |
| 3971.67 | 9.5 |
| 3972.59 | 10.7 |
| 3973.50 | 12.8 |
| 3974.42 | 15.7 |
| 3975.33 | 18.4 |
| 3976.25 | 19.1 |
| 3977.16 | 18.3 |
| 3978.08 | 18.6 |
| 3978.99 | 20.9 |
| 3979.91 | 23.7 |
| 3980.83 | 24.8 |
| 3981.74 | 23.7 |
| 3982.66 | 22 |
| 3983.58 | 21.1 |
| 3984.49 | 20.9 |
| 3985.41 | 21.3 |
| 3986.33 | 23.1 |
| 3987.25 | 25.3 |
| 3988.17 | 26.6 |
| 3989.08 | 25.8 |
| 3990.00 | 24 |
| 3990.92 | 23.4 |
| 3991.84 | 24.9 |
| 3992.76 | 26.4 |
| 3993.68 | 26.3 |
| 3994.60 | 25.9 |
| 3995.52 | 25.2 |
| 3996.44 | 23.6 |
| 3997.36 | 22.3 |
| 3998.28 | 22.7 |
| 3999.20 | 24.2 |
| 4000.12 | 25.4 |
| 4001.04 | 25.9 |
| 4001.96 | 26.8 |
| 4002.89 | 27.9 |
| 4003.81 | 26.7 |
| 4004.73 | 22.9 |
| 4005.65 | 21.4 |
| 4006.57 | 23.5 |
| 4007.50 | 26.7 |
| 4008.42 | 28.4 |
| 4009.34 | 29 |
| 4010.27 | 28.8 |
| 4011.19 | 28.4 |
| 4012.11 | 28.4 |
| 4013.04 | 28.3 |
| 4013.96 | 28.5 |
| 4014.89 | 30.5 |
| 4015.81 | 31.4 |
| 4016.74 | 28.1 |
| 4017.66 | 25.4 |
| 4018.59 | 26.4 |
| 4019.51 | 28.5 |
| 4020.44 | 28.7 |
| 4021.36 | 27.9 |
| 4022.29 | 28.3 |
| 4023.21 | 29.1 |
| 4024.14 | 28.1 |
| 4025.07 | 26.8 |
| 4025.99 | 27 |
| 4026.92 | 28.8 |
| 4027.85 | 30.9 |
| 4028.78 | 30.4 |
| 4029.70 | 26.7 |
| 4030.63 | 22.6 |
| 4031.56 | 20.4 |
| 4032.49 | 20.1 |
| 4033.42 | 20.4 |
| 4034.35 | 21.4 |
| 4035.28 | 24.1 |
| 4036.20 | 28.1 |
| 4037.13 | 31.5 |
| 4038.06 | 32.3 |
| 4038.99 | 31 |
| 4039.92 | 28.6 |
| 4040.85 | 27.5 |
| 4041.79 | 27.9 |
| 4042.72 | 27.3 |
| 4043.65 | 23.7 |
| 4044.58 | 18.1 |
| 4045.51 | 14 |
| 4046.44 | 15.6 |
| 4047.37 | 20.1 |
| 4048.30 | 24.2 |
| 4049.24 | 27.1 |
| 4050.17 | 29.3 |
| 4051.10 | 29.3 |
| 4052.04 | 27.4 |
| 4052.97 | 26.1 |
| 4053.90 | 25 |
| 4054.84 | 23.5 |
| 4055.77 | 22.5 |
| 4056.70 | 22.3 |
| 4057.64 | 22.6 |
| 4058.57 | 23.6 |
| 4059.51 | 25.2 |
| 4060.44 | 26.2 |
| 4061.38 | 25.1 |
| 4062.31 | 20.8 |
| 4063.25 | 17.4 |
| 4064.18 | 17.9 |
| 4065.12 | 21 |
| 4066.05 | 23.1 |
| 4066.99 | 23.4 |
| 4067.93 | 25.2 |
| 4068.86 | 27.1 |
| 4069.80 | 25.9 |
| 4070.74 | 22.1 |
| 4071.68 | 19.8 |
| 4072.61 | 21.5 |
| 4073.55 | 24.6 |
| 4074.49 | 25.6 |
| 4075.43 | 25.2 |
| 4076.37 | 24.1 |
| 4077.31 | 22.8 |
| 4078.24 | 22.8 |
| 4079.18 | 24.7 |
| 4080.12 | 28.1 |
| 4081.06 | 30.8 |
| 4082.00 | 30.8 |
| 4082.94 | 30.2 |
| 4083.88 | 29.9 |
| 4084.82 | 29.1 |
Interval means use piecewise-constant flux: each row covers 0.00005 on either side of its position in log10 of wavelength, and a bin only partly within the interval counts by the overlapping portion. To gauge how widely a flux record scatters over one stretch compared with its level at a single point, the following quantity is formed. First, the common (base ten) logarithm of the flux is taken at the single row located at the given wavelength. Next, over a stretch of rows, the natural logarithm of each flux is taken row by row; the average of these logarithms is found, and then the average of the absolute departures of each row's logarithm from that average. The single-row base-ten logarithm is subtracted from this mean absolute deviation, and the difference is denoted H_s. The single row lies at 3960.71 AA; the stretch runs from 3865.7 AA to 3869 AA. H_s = -1.1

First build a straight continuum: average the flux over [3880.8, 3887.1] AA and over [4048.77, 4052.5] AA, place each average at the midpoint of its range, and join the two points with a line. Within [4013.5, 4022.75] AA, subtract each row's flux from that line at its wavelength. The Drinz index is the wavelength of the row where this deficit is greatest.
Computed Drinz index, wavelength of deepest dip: 4017.66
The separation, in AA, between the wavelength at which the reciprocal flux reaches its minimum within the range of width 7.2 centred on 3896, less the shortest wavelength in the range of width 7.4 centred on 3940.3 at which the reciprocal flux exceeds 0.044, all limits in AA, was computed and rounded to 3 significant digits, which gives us -42.4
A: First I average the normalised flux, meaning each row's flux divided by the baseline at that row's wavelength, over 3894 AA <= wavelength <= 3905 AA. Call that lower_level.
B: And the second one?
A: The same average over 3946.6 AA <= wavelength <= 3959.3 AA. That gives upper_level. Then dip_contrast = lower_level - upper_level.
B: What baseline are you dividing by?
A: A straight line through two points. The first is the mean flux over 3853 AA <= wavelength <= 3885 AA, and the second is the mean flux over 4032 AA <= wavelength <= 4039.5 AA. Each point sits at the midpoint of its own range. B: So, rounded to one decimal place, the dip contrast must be 0.3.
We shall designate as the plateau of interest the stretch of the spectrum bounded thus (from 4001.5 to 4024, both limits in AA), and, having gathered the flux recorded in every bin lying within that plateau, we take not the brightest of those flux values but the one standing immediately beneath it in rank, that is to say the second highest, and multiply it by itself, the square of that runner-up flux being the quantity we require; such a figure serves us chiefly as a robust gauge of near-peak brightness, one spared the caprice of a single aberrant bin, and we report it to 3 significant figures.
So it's 930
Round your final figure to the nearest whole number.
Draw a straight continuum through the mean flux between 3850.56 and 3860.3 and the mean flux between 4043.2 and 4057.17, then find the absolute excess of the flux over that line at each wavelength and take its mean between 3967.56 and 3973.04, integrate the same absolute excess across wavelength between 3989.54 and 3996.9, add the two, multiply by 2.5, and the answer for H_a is 126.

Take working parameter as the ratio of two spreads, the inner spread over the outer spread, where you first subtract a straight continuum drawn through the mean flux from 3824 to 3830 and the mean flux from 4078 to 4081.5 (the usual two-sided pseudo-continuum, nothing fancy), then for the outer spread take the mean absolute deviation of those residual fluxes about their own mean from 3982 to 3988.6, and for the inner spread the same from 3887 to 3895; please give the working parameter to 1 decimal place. 1.8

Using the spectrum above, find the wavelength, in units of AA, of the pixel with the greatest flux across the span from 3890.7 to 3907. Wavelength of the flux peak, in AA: 3894.69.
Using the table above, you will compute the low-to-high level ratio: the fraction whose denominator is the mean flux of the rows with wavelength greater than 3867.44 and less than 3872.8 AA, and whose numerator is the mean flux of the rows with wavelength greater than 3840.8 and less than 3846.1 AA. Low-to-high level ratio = 1.16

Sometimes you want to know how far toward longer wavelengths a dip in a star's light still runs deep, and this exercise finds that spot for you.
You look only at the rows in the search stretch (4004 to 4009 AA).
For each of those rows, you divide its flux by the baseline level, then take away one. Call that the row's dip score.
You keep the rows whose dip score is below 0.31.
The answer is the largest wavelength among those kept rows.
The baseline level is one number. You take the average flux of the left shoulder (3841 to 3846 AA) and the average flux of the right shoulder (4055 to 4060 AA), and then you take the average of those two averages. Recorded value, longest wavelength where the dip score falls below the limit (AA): 4006.57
